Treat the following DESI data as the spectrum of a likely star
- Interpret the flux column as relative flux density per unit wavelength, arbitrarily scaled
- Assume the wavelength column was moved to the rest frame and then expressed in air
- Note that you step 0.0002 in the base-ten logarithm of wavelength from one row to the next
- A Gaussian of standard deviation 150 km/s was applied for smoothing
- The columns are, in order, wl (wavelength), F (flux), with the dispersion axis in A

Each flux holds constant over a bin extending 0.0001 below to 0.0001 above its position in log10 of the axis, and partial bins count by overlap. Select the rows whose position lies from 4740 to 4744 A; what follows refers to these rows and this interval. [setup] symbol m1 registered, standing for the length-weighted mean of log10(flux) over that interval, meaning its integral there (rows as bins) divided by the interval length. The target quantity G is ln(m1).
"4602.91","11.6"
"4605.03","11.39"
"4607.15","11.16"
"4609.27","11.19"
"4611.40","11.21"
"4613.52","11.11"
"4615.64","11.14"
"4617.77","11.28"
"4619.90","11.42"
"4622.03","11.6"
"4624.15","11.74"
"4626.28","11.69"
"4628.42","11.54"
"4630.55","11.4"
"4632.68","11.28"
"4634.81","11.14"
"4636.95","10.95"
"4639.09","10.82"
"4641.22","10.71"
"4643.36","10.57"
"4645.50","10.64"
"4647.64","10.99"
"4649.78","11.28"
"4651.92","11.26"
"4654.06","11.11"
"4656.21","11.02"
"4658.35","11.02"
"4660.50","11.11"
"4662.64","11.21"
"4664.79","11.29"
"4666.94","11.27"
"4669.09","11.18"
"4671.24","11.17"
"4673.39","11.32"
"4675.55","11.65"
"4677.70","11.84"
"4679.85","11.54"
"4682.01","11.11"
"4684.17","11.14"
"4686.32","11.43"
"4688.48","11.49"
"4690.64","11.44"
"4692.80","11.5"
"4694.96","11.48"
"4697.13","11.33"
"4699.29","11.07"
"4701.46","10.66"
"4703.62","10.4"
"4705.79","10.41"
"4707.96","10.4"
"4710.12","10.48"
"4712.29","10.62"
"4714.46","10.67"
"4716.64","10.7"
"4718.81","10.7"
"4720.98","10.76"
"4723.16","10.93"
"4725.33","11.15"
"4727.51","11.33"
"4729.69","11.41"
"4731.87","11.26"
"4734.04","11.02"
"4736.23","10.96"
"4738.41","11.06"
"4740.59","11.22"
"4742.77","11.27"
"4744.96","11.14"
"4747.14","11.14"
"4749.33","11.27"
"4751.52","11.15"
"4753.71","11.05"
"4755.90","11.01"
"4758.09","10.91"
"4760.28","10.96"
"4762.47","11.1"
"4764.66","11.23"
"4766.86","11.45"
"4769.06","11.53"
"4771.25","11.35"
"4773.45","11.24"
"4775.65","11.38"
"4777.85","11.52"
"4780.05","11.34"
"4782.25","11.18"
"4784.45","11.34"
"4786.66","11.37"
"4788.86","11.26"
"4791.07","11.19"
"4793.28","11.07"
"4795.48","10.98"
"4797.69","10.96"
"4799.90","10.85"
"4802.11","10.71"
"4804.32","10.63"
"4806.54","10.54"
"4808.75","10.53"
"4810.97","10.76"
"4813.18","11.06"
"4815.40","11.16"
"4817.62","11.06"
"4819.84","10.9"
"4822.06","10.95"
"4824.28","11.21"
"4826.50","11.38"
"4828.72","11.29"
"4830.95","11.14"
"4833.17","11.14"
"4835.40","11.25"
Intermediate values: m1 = 1.05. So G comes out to 0.0493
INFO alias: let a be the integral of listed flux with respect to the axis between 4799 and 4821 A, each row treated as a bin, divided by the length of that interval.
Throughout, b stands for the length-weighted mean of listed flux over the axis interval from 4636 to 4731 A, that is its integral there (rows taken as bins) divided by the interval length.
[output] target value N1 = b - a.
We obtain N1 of 0.24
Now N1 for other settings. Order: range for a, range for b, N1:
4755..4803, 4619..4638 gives 0.24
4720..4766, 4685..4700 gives 0.29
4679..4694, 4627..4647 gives -0.36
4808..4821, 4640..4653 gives 0.00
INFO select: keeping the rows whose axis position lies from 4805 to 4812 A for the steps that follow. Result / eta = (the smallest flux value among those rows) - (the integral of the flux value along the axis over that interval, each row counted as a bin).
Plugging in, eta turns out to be -64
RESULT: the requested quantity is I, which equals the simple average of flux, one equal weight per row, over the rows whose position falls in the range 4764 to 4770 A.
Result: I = 11.4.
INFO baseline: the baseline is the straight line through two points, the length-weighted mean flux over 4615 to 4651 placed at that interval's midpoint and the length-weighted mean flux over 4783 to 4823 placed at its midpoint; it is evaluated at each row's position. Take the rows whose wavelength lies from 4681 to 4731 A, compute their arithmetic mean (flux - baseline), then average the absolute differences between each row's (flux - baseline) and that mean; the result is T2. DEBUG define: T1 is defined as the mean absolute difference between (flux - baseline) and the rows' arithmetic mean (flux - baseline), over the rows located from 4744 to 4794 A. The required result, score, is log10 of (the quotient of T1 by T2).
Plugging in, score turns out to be -0.38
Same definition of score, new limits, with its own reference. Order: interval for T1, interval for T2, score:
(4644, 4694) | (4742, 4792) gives 0.16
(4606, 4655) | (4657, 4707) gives -0.05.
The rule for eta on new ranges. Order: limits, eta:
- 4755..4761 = -55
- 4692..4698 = -57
